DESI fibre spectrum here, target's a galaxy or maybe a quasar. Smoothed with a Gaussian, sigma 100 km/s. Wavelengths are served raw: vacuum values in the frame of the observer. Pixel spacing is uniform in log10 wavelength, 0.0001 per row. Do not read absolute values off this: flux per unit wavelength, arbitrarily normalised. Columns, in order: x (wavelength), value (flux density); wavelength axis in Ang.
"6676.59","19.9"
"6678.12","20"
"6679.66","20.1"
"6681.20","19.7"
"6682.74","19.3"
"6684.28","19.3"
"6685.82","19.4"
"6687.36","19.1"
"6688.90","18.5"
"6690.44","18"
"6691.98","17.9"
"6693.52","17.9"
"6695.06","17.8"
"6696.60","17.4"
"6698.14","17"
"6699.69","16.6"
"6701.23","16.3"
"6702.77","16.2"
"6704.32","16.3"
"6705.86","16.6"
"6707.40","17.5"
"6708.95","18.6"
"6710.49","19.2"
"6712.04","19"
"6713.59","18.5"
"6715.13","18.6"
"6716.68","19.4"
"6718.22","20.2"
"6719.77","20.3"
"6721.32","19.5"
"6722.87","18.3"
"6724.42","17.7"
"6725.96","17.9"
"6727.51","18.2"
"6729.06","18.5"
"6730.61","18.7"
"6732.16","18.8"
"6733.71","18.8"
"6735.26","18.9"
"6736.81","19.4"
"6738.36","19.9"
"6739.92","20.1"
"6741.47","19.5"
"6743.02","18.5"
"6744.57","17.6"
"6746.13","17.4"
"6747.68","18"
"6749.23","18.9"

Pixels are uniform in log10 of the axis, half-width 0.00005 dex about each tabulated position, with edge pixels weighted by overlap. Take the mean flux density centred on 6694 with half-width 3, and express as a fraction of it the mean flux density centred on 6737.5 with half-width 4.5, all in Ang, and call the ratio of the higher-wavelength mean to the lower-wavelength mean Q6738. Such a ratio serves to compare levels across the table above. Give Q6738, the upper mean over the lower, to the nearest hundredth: 1.09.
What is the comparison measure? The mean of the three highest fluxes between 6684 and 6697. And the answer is 19.3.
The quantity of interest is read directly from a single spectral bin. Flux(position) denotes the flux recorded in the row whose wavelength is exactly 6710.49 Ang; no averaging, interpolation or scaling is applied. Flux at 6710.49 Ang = 19.2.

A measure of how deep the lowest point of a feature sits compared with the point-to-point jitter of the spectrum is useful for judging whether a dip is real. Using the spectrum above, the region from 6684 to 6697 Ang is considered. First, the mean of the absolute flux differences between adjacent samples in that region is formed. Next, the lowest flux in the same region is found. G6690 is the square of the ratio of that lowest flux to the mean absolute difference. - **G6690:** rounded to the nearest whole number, 4394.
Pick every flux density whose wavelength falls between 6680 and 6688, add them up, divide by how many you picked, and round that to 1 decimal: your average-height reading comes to 19.4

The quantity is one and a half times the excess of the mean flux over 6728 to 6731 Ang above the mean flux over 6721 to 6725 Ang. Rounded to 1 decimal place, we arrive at 0.2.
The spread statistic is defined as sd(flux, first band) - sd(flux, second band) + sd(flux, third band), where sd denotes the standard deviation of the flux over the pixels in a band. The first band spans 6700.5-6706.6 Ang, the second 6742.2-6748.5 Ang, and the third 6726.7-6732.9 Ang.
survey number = 0.0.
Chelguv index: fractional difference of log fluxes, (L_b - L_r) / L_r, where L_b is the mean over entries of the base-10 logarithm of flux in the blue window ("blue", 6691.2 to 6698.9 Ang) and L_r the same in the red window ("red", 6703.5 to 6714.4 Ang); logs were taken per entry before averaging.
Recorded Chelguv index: -0.01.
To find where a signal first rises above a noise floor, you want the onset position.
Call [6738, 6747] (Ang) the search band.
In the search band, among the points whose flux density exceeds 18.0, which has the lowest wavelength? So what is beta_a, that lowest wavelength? 6738.36 Ang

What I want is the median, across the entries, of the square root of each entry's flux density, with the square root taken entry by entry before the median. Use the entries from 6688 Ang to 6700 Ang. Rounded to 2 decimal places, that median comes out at 4.22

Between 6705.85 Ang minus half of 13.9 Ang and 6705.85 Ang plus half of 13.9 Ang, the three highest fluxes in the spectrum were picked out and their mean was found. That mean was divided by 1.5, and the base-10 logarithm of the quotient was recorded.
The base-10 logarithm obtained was 1.10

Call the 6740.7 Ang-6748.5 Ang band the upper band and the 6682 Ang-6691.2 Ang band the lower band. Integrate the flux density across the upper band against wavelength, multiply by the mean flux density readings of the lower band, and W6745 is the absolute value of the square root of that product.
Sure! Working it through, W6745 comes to 52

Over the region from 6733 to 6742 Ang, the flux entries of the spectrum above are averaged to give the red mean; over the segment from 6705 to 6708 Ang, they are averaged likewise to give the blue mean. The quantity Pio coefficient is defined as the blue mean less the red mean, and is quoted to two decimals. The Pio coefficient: -2.38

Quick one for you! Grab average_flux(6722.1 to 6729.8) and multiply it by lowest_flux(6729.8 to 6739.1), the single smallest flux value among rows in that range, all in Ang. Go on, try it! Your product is 339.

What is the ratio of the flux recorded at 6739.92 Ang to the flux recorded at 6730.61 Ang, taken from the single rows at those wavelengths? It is 1.07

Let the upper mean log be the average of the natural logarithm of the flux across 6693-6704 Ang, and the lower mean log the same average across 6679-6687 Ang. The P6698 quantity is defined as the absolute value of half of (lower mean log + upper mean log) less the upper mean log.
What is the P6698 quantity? 0.070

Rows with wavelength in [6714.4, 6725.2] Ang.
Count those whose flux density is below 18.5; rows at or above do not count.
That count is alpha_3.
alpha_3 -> 2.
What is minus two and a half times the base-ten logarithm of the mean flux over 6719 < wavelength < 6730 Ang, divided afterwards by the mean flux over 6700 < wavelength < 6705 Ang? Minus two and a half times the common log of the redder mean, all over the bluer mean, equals -0.195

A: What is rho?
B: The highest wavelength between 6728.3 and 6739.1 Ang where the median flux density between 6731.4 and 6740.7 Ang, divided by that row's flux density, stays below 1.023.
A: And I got 6738.36 Ang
